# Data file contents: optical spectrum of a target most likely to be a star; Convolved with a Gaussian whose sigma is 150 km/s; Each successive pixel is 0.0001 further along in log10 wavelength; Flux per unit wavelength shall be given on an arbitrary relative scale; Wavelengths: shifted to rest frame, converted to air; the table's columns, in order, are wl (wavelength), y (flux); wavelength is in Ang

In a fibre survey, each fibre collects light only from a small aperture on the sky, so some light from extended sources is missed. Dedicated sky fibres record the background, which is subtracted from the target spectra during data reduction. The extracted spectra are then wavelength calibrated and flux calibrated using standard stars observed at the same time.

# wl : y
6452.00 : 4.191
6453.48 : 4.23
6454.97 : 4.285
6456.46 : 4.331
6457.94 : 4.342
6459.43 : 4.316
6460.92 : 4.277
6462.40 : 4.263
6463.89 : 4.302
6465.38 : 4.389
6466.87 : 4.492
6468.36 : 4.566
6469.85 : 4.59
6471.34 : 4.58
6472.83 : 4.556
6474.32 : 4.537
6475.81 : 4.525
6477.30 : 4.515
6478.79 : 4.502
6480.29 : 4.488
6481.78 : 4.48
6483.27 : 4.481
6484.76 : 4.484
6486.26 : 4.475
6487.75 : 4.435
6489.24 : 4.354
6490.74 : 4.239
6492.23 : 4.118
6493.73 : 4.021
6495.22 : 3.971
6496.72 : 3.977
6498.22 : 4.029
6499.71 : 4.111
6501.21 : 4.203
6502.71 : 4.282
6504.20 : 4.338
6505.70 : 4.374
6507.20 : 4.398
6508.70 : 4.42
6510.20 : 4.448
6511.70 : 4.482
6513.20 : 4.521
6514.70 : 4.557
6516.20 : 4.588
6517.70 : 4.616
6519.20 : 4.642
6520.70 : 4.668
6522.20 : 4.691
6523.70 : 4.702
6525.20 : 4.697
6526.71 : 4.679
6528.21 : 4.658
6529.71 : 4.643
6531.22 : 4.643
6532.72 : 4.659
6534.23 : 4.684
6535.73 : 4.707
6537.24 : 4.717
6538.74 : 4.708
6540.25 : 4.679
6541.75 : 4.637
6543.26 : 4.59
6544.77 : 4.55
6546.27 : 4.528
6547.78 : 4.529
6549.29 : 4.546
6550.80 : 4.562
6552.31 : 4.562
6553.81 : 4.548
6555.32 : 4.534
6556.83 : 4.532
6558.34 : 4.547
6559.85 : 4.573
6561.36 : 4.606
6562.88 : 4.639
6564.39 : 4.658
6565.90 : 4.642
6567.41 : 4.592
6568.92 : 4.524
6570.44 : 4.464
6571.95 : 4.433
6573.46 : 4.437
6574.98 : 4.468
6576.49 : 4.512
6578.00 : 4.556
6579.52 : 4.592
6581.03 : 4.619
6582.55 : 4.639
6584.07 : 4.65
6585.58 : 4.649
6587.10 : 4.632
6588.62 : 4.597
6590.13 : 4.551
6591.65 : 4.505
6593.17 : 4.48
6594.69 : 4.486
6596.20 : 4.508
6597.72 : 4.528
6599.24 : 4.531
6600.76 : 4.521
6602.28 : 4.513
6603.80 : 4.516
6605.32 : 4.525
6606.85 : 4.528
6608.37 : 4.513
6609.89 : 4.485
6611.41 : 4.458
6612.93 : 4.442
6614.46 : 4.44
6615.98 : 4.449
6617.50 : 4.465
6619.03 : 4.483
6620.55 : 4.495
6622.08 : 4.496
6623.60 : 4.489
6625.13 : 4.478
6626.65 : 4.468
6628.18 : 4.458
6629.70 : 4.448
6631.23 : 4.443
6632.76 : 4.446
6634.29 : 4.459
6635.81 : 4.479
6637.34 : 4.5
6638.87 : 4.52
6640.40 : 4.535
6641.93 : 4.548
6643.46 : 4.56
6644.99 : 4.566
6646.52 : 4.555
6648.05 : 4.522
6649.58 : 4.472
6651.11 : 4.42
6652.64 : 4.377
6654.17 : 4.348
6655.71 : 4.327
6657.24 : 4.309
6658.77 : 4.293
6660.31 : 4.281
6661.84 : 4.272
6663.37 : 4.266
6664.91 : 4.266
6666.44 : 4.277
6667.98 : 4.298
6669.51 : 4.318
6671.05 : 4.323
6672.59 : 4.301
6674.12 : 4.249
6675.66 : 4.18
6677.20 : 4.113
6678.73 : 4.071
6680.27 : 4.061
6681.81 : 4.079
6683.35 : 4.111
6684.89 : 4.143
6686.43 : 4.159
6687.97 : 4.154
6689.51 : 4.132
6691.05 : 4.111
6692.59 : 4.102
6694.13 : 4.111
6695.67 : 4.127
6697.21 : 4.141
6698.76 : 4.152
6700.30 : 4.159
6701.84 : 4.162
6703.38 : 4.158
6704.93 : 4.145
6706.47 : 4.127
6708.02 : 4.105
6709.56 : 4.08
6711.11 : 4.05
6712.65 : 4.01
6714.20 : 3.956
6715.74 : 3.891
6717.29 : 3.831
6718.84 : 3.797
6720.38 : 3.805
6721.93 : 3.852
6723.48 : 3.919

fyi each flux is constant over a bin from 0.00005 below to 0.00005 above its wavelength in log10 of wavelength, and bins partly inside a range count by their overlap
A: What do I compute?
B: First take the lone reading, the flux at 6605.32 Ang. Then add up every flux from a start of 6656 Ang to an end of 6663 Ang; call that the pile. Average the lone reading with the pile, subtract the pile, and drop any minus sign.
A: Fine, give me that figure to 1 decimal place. 6.3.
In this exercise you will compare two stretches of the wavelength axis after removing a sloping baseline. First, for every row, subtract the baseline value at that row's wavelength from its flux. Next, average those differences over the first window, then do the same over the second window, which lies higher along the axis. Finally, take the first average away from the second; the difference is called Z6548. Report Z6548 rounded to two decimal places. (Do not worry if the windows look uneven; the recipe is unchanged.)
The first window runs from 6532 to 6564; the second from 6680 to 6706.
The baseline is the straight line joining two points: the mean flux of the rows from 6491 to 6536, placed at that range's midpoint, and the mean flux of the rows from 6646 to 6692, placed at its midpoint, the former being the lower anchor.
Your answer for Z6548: -0.29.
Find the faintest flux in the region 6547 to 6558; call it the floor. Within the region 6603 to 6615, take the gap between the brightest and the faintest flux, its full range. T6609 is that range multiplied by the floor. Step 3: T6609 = 0.40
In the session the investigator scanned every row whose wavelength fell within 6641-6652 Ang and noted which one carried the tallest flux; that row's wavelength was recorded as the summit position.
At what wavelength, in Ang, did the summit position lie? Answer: 6644.99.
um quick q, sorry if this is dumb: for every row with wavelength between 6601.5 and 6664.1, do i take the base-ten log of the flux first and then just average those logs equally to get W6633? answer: 0.649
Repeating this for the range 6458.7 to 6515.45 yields 0.640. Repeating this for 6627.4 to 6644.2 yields 0.652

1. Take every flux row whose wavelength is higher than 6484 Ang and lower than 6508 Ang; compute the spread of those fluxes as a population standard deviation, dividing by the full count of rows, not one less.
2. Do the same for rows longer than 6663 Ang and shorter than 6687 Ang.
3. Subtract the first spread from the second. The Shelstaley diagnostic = -0.08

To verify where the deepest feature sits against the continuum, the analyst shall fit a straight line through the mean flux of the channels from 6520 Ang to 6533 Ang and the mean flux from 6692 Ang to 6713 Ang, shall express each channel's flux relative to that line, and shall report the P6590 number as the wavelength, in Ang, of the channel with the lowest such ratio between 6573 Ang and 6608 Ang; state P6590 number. 6573.46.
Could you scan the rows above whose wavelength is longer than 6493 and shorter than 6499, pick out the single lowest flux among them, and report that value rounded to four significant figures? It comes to 3.971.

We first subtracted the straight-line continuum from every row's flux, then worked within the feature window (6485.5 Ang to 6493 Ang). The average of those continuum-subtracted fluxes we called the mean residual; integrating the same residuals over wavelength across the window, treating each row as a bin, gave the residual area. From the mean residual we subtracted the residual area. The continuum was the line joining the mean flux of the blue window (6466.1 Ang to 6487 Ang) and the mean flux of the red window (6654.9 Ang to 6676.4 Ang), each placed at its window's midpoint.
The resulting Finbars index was 1.2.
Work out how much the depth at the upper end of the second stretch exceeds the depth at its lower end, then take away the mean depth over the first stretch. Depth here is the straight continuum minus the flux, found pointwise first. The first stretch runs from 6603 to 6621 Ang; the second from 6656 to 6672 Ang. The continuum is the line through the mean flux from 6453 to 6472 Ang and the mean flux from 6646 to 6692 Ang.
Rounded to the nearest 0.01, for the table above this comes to 0.17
